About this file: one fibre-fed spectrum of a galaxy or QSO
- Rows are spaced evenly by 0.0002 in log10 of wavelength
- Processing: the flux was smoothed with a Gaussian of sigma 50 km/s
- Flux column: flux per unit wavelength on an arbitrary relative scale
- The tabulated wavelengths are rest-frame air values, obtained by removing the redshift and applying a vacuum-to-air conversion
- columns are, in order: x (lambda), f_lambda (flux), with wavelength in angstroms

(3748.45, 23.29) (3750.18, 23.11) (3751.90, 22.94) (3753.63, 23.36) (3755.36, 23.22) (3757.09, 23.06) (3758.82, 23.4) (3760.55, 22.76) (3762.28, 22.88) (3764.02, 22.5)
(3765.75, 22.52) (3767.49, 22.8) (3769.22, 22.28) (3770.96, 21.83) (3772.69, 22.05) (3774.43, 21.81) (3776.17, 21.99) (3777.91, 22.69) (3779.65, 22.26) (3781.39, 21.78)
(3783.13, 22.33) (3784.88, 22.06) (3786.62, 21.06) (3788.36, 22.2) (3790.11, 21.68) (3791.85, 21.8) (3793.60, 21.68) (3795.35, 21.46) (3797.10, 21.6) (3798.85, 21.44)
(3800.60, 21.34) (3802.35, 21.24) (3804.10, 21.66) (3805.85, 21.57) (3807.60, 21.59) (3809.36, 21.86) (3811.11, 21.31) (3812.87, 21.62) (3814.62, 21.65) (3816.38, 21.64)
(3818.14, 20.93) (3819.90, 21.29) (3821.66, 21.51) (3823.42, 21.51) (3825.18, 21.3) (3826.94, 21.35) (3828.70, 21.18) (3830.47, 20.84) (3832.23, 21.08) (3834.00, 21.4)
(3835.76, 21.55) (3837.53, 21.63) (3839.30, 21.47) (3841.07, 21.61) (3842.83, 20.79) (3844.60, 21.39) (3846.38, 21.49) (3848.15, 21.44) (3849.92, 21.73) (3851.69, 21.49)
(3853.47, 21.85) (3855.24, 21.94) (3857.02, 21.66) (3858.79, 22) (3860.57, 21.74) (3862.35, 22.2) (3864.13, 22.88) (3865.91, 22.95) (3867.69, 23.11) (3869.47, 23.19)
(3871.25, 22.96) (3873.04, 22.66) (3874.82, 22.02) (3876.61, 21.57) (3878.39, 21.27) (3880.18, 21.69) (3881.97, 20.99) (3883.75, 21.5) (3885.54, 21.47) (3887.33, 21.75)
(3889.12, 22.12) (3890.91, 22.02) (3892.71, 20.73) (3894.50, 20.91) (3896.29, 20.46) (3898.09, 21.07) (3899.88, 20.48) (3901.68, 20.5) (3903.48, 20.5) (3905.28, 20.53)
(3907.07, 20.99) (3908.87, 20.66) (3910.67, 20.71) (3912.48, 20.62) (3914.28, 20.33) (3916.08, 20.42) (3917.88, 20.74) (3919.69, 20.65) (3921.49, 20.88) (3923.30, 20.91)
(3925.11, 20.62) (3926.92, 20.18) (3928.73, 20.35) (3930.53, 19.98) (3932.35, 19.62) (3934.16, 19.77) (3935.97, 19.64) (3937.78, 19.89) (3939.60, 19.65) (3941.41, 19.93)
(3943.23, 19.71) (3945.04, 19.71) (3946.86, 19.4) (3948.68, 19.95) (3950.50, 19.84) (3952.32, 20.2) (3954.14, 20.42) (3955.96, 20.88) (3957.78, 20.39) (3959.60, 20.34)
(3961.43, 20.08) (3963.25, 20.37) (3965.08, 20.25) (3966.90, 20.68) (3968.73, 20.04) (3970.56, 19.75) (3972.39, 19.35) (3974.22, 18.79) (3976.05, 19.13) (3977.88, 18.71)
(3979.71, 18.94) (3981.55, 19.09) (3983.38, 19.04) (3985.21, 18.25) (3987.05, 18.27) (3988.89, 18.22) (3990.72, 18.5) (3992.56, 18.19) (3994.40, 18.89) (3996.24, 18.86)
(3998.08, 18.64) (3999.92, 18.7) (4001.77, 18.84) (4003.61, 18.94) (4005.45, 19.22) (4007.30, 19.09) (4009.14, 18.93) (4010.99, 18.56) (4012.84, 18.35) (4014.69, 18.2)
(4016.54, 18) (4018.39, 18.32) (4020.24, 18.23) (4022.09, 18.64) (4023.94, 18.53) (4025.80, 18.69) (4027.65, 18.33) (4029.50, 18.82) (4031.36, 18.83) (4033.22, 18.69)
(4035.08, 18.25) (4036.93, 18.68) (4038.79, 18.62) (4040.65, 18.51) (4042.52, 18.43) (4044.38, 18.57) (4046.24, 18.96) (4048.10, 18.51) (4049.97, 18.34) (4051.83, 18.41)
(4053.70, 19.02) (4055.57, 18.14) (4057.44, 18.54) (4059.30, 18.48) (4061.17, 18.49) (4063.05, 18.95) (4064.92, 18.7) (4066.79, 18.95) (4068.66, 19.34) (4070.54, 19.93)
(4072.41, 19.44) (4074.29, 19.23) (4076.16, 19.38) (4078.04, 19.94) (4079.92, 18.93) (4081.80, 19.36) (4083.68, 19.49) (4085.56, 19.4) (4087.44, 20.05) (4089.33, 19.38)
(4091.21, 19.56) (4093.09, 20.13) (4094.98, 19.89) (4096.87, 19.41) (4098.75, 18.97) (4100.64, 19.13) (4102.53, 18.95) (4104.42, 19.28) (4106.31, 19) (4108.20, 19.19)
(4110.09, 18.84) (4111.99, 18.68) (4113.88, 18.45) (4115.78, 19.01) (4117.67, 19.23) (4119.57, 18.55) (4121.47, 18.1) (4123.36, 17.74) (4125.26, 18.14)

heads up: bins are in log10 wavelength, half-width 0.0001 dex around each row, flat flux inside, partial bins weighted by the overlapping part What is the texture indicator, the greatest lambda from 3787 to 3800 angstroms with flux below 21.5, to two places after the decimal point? 3798.85 angstroms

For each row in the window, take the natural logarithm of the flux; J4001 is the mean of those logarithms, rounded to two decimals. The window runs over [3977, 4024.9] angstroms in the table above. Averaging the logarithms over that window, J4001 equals 2.92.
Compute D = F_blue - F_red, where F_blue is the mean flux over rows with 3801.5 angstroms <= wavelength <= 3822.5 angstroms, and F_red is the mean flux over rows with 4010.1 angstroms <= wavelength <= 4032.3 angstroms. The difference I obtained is 3.0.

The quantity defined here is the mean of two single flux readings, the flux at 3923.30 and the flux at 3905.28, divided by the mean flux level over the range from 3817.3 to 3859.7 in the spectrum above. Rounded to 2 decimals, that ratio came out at 0.97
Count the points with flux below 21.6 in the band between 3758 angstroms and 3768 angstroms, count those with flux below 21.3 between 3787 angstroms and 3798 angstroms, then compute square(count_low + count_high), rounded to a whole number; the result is 0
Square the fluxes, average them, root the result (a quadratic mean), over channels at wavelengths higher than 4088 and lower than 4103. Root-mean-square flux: 19.4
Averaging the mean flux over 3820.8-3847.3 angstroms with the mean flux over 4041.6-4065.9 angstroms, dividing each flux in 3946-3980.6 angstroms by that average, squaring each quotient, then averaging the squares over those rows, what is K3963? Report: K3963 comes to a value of 0.99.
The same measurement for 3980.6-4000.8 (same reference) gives 0.87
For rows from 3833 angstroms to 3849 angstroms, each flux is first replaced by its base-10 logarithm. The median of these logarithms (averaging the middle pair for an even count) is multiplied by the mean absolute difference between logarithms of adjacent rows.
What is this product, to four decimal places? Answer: 0.0071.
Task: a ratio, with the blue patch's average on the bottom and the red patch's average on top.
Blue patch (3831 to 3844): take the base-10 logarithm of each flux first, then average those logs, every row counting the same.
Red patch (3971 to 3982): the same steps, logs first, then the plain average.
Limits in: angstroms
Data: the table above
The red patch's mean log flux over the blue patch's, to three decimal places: 0.962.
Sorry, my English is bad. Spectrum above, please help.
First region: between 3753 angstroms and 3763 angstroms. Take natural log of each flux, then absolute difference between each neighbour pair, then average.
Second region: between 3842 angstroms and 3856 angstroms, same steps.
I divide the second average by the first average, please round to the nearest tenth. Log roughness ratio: 1.0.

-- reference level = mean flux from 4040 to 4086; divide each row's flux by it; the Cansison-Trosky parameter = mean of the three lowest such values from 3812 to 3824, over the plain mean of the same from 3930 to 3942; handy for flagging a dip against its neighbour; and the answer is 1.07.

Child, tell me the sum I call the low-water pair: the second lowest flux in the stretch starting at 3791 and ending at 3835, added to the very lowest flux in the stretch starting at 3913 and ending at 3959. 40.3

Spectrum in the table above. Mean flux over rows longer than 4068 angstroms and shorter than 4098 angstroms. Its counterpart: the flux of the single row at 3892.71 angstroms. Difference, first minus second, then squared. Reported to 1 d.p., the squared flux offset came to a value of 1.4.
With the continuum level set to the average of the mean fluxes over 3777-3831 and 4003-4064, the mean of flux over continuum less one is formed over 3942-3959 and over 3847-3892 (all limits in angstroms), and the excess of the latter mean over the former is 0.097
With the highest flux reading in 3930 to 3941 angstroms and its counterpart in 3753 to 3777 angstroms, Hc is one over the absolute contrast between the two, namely 0.29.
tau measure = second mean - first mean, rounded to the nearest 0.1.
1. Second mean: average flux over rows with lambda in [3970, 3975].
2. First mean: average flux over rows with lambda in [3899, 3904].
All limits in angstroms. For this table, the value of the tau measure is -1.2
